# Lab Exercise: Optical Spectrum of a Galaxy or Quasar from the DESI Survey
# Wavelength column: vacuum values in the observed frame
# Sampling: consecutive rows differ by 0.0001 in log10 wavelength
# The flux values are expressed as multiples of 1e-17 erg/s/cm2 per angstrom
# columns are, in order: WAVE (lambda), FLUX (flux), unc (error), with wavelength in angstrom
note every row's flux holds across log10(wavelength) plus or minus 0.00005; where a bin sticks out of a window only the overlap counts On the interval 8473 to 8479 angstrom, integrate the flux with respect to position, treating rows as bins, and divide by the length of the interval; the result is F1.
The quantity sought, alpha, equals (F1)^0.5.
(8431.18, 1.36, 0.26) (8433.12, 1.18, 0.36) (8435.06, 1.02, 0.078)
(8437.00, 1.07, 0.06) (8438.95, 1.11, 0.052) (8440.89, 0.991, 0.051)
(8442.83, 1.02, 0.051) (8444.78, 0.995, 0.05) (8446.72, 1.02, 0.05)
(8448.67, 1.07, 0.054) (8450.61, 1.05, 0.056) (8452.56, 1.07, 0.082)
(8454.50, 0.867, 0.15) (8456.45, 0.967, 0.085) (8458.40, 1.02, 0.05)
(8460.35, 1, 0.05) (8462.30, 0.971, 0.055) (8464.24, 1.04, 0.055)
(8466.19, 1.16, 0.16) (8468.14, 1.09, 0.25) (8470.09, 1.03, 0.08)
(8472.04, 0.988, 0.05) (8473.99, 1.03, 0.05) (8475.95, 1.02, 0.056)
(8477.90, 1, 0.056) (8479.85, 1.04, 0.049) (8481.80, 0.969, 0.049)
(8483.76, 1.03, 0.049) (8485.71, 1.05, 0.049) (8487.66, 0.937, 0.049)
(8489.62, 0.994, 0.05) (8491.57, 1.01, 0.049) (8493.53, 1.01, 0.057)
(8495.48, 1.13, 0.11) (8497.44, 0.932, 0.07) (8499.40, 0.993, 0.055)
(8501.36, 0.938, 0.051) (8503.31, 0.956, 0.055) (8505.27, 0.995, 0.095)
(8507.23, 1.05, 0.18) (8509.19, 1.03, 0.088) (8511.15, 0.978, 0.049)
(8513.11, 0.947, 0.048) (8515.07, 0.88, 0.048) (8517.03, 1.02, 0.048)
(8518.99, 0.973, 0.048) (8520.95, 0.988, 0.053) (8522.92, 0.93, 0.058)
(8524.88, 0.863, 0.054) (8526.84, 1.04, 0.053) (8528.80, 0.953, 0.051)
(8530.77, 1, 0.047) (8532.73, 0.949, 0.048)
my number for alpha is 1.01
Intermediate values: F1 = 1.02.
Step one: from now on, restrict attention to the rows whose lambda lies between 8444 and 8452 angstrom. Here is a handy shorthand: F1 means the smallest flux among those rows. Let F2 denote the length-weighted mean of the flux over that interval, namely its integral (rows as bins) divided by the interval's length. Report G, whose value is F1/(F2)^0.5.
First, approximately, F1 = 0.995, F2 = 1.04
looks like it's 0.977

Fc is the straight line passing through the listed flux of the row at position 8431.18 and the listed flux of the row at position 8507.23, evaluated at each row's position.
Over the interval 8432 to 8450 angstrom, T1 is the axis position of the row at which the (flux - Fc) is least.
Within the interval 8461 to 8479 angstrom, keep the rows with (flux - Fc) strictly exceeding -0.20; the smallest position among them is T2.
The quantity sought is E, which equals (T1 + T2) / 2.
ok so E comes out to 8452.6 angstrom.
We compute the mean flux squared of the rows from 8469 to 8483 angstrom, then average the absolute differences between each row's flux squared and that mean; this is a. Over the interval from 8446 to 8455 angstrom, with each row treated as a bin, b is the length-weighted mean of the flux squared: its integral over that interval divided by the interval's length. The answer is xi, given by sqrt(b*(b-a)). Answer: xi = 1.03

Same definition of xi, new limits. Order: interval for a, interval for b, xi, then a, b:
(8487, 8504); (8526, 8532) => 0.95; 0.086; 0.99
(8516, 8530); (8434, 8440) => 1.10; 0.084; 1.14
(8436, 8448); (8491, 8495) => 1.01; 0.078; 1.05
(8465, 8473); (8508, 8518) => 0.88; 0.124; 0.95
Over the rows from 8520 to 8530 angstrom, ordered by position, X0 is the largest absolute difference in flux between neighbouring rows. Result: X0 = 0.18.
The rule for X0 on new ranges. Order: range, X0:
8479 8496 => 0.12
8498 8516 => 0.07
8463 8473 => 0.12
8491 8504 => 0.20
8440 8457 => 0.20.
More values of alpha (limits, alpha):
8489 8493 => 1.00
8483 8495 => 1.01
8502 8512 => 1.00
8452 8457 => 0.98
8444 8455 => 1.01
